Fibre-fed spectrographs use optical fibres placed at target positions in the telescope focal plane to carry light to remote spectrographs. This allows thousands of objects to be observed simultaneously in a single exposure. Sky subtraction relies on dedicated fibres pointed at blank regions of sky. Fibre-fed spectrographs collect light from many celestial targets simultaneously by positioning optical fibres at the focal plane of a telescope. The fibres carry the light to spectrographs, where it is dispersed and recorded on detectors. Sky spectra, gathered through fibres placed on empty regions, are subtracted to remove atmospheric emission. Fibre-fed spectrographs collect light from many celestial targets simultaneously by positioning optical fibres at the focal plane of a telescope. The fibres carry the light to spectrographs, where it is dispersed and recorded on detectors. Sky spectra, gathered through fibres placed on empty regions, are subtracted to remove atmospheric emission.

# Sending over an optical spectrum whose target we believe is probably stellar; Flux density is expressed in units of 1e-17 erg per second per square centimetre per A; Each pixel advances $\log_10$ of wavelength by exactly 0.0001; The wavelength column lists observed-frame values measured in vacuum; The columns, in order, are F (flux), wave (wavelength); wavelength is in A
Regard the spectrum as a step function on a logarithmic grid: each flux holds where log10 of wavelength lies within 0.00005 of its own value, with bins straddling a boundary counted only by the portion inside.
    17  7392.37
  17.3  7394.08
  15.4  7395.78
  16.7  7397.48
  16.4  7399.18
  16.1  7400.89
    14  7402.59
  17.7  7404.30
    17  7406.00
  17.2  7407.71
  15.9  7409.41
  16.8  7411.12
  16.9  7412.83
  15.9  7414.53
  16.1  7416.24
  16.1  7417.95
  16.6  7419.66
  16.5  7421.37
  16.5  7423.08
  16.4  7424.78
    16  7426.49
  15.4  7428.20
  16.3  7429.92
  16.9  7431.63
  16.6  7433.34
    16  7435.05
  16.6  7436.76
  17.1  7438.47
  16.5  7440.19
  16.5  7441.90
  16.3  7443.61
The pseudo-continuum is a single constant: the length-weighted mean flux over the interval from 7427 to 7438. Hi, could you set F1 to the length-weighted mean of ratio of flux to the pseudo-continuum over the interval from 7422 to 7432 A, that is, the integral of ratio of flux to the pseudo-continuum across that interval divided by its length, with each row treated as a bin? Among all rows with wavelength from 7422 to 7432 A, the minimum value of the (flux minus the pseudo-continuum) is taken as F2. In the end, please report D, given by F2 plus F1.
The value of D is 0.1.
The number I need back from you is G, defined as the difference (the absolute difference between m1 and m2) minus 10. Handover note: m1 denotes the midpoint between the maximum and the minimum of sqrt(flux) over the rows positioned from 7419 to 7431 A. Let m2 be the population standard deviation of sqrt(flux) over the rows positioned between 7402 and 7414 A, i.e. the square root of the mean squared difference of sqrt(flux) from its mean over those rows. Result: -6.14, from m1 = 4.00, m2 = 0.143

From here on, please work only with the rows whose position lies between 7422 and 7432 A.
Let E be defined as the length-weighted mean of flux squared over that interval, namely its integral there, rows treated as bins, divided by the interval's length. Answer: 263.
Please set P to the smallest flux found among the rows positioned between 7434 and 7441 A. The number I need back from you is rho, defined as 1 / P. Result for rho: 0.0625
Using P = 16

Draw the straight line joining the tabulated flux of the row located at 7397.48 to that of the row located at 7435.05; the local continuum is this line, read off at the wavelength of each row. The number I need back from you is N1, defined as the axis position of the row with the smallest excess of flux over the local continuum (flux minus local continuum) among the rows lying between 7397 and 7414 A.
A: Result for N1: 7402.59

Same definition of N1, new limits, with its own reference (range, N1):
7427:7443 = 7428.20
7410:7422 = 7414.53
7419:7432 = 7428.20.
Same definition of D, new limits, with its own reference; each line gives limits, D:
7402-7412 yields -1.3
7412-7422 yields 0.6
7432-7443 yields 0.7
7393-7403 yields -1.3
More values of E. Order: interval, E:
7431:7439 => 276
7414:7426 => 266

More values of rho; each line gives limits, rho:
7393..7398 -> 0.0649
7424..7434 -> 0.0649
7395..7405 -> 0.0714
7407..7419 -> 0.0629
